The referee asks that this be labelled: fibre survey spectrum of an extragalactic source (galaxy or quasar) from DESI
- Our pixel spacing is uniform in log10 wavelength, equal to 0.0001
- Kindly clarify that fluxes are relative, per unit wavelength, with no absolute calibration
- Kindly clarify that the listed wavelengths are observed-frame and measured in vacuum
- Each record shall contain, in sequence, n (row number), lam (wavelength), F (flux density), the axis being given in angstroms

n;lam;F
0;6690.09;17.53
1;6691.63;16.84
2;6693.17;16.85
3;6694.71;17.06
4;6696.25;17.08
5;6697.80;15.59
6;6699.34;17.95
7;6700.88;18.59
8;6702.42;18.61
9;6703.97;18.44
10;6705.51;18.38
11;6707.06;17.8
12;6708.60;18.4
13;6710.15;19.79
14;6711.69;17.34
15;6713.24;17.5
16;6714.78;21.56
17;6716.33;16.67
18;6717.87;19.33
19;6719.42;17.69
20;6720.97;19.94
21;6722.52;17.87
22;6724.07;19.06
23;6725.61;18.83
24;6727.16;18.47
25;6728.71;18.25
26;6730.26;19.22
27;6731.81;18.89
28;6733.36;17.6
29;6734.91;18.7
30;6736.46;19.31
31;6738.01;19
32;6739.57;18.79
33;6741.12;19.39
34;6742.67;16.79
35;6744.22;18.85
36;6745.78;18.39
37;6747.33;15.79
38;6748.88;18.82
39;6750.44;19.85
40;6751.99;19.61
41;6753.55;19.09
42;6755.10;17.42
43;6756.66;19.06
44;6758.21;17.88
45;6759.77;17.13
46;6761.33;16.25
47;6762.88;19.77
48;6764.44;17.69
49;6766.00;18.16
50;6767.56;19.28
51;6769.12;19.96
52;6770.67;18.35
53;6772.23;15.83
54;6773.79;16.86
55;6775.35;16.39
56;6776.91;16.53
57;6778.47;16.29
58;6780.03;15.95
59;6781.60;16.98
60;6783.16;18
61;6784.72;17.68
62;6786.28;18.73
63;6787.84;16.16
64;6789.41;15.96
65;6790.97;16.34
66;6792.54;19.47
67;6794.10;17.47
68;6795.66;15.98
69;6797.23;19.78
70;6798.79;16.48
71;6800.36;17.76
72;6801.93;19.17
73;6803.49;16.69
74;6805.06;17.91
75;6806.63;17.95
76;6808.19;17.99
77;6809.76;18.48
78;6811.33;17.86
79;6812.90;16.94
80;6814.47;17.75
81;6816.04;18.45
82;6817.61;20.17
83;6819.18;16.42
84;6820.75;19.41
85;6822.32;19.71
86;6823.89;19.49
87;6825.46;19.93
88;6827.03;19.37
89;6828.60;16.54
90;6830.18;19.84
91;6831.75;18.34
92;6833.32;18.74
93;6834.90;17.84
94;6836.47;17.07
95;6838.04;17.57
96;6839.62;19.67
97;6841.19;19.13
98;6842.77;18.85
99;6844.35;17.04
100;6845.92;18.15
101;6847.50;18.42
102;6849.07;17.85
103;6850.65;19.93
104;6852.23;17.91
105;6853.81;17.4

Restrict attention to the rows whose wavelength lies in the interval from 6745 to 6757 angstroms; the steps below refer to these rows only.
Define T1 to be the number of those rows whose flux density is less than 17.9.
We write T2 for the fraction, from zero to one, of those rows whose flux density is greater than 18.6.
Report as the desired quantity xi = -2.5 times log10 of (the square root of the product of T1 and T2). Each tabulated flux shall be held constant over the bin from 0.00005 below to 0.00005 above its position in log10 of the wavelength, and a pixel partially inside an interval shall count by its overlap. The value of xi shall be -0.12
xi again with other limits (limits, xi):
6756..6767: -0.07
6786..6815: -0.46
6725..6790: -1.11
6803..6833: -0.43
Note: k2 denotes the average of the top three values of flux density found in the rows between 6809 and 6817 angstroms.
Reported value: 18.3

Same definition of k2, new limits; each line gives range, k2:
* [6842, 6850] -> 18.5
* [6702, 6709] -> 18.5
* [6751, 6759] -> 19.3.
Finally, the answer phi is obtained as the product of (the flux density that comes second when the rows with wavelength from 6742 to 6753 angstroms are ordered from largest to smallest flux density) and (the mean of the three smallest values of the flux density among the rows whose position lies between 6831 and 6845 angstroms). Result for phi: 338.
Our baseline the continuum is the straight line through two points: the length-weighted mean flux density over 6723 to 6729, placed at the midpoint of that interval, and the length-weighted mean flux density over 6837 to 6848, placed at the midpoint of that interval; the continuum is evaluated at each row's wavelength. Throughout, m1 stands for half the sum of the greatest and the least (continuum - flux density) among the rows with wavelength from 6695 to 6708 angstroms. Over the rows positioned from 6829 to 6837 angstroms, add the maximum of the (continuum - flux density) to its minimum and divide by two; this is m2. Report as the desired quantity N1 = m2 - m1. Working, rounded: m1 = 1.6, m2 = -0.1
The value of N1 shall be -1.7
